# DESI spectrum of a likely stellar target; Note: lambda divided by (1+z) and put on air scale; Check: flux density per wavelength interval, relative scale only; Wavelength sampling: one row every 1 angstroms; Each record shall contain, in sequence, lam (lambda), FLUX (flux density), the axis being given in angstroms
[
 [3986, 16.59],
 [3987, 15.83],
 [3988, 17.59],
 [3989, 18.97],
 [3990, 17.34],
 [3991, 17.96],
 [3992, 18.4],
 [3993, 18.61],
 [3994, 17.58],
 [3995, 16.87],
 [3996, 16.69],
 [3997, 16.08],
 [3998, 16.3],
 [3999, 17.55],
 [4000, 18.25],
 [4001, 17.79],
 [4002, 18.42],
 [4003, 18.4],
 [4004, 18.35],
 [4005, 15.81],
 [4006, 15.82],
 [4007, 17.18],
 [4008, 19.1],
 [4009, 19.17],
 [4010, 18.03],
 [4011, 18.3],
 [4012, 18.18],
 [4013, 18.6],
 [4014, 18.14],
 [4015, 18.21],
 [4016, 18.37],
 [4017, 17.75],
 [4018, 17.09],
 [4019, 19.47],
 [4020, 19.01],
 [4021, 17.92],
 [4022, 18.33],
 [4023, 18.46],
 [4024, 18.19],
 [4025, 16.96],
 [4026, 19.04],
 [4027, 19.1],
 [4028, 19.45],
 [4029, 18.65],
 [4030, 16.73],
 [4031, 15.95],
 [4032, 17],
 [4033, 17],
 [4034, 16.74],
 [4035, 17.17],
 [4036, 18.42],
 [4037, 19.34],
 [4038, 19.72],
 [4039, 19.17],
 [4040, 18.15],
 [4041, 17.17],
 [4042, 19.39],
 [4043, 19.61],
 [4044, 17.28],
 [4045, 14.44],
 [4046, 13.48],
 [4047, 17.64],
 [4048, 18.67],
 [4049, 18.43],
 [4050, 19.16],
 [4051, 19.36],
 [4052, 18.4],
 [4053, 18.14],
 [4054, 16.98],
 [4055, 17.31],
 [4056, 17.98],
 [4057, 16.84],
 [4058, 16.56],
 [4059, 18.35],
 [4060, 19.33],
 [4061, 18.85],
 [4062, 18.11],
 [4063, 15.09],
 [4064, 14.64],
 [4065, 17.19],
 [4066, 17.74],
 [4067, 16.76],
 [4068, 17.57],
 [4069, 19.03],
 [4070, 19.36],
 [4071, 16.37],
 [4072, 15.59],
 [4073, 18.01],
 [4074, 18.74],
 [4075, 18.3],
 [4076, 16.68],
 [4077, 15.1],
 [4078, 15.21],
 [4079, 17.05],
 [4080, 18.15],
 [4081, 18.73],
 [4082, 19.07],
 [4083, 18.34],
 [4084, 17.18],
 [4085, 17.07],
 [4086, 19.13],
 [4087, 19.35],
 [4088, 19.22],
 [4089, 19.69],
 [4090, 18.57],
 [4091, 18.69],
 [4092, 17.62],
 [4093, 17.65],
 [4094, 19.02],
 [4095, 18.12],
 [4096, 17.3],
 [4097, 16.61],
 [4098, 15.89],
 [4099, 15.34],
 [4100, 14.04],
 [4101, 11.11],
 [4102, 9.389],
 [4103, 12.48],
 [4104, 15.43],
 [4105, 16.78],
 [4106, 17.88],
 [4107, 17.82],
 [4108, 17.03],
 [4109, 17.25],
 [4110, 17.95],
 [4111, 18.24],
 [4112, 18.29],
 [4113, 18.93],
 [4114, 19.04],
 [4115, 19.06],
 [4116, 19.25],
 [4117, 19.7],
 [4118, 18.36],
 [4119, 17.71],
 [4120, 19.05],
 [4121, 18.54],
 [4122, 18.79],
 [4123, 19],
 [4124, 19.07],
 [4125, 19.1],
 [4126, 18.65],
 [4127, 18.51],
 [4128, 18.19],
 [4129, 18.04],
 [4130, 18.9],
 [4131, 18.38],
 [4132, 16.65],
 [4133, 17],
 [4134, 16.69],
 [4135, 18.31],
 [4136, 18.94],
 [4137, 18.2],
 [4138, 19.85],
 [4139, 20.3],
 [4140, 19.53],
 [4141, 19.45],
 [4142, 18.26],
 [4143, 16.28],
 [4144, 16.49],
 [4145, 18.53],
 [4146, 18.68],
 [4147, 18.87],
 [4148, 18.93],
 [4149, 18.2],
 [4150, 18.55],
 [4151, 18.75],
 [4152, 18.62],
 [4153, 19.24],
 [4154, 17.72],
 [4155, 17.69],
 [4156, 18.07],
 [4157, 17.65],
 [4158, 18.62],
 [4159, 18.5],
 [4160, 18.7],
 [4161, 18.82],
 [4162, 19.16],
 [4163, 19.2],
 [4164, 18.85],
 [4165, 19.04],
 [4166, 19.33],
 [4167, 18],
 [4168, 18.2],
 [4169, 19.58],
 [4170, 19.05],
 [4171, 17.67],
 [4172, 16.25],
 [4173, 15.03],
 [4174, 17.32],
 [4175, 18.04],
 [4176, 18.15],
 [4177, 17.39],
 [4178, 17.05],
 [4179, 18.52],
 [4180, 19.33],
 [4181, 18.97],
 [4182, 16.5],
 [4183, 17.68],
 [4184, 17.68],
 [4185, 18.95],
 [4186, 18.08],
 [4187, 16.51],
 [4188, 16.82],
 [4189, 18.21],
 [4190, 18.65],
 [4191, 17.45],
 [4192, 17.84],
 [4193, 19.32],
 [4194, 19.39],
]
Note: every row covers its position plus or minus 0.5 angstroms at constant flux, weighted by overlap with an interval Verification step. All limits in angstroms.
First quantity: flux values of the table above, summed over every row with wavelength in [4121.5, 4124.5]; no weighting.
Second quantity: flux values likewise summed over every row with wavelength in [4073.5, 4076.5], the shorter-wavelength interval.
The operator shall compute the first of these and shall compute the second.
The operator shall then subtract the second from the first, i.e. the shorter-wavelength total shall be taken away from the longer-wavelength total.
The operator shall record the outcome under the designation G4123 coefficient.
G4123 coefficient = 3.1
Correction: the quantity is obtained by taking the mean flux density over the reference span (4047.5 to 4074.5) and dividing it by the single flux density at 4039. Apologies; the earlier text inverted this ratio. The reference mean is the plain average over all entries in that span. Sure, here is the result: 0.92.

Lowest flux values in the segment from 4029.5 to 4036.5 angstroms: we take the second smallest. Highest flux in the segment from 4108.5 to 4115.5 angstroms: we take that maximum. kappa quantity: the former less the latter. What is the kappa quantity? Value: -2.3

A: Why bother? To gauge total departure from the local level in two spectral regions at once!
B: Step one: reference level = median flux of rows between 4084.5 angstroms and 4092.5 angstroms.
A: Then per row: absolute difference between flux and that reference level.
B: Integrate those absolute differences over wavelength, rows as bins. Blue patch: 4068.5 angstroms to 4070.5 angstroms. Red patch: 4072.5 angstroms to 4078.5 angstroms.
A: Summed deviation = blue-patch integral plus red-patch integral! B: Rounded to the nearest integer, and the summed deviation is 12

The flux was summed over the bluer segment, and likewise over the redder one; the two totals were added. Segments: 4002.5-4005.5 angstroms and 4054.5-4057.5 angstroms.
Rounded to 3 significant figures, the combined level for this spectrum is 105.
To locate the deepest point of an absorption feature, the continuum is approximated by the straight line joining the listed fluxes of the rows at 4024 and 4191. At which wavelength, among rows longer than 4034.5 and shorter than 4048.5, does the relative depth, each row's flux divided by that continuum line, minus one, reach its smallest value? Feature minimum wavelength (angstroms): 4046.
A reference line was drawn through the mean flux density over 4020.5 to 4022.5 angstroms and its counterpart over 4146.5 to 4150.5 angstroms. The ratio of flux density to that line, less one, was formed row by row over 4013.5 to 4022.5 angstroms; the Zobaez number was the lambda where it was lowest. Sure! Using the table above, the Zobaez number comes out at 4018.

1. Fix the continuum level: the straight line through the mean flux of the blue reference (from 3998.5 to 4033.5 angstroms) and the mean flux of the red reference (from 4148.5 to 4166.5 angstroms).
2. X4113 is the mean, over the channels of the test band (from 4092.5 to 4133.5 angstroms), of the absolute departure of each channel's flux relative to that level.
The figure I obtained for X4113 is 1.40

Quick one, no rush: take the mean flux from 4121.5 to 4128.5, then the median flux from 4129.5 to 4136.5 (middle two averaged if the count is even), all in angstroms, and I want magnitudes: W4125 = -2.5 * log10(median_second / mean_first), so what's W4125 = 0.026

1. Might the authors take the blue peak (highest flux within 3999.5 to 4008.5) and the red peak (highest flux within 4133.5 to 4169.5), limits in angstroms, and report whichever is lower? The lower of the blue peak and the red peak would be 19.1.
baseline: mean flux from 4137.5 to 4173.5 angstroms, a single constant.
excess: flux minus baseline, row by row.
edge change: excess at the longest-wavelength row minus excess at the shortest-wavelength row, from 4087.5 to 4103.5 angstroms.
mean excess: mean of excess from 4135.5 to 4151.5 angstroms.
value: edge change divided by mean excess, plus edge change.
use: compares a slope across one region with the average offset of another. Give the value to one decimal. -44.6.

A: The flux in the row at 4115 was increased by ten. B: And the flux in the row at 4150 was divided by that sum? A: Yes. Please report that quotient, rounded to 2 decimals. 0.64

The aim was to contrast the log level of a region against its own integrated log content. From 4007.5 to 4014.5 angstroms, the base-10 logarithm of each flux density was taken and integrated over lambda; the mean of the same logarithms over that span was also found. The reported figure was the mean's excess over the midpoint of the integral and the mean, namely -3.80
